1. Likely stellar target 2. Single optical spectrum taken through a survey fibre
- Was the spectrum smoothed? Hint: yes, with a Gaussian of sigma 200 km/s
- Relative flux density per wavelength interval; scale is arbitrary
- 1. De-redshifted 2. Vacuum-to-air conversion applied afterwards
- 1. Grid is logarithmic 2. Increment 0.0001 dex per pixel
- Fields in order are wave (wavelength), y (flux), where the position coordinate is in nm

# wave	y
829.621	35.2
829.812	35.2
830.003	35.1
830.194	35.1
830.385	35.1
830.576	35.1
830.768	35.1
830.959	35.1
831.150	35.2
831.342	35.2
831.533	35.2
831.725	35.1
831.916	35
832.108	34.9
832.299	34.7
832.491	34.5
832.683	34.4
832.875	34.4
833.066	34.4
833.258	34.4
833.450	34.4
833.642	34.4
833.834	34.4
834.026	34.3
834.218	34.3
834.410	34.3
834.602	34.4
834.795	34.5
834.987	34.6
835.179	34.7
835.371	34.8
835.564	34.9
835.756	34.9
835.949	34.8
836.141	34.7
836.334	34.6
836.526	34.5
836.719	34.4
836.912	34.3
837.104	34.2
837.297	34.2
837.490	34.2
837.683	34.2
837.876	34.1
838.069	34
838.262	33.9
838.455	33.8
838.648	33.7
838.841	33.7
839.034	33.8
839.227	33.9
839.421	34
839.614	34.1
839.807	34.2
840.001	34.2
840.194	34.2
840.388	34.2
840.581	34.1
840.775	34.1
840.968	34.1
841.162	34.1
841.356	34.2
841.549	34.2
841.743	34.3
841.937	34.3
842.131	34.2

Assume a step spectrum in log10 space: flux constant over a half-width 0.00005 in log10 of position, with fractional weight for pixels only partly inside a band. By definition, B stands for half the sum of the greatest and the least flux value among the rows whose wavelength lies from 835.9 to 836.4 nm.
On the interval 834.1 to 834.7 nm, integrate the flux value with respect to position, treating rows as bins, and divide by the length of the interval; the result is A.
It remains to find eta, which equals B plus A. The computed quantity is 69.0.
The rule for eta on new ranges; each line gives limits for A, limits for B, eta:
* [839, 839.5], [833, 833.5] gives 68.3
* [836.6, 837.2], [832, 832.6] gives 69.0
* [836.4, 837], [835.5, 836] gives 69.3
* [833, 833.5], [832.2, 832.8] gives 68.9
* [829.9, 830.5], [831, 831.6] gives 70.3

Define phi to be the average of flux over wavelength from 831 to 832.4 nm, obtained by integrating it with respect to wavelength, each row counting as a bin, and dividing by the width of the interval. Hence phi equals 35.0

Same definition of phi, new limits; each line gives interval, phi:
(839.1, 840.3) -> 34.1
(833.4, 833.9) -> 34.4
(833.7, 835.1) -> 34.4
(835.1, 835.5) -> 34.7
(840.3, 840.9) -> 34.2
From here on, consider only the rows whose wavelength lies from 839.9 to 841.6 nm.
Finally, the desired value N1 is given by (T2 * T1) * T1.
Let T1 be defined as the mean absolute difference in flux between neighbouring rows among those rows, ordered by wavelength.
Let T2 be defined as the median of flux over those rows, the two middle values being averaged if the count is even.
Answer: 0.02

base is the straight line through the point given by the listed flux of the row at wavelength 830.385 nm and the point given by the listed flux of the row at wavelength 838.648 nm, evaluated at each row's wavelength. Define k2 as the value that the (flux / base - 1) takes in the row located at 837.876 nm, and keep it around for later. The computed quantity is 0.01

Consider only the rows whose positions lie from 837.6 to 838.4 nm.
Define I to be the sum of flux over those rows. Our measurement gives 136.2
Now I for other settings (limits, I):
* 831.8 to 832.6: 139.1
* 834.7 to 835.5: 138.6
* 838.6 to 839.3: 135.1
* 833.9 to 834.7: 137.3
